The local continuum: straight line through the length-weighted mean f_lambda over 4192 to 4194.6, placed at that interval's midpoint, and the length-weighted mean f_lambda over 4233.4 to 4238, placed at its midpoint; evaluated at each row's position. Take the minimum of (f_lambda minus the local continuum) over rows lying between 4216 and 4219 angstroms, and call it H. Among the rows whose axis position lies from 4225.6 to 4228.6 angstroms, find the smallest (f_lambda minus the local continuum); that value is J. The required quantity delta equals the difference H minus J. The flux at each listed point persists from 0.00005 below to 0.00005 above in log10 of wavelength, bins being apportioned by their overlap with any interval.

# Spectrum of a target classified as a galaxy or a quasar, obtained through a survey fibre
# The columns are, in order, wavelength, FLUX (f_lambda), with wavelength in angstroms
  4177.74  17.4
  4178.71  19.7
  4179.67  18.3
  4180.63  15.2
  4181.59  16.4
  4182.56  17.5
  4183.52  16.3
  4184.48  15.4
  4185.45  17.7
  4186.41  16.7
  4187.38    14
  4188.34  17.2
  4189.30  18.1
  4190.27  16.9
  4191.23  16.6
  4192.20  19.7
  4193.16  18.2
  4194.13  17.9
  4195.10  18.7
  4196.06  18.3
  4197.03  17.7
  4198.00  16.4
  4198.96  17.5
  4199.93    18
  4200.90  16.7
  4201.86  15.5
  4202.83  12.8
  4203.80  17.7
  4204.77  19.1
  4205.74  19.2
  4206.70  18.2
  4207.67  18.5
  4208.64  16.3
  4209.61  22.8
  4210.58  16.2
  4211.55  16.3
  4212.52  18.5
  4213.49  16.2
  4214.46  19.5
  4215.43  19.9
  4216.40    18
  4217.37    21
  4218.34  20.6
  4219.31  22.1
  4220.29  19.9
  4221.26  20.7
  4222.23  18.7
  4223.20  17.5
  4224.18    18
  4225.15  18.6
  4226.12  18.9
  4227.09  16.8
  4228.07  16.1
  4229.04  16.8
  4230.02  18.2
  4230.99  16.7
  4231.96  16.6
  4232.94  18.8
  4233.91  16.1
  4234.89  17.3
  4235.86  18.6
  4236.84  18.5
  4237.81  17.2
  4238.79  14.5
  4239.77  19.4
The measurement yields 1.7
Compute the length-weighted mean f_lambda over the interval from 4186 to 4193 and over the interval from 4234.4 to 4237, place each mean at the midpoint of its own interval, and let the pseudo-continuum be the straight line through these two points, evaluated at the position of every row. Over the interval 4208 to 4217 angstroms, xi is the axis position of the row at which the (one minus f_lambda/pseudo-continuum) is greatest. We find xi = 4213.49 angstroms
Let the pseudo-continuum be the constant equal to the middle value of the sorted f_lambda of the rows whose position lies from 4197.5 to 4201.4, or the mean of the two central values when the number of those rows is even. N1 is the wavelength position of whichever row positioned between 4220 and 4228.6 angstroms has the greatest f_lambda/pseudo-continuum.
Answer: 4221.26 angstroms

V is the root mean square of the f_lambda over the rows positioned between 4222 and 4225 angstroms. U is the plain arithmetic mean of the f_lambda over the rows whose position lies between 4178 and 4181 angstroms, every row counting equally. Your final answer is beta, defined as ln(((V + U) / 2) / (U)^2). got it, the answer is -2.87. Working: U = 17.7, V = 18.1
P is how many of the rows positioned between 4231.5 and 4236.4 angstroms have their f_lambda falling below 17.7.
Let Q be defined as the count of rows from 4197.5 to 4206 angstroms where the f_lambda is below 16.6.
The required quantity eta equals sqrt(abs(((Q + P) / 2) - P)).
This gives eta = 0.0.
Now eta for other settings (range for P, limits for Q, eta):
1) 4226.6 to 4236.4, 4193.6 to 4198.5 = 1.7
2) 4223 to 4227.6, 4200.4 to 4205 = 0.0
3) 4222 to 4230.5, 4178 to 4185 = 0.0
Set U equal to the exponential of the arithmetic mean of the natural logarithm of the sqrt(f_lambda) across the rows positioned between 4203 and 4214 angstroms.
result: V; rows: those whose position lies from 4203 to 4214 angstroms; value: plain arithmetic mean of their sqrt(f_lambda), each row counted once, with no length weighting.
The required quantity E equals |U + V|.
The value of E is 8.49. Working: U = 4.24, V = 4.25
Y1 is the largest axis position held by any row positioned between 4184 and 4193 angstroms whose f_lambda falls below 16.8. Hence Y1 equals 4191.23 angstroms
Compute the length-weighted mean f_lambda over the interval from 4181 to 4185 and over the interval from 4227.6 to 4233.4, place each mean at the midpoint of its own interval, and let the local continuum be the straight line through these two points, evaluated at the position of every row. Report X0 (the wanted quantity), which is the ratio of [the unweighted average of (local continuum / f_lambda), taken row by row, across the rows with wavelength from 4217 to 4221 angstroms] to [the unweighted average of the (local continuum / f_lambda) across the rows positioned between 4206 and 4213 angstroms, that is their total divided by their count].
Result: 0.87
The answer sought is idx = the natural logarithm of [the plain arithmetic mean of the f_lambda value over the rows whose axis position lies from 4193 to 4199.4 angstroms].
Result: 2.88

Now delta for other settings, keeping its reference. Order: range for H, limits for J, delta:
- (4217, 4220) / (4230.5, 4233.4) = 3.7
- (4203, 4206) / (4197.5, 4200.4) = 1.4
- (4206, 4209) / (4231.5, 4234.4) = -0.3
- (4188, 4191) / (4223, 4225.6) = -1.3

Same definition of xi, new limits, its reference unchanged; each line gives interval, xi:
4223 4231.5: 4228.07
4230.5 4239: 4238.79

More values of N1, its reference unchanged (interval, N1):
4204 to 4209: 4205.74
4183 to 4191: 4189.30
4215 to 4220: 4219.31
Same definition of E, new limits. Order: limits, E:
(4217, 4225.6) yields 8.86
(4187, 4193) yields 8.25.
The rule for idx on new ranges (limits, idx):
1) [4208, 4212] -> 2.88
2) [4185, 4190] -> 2.82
